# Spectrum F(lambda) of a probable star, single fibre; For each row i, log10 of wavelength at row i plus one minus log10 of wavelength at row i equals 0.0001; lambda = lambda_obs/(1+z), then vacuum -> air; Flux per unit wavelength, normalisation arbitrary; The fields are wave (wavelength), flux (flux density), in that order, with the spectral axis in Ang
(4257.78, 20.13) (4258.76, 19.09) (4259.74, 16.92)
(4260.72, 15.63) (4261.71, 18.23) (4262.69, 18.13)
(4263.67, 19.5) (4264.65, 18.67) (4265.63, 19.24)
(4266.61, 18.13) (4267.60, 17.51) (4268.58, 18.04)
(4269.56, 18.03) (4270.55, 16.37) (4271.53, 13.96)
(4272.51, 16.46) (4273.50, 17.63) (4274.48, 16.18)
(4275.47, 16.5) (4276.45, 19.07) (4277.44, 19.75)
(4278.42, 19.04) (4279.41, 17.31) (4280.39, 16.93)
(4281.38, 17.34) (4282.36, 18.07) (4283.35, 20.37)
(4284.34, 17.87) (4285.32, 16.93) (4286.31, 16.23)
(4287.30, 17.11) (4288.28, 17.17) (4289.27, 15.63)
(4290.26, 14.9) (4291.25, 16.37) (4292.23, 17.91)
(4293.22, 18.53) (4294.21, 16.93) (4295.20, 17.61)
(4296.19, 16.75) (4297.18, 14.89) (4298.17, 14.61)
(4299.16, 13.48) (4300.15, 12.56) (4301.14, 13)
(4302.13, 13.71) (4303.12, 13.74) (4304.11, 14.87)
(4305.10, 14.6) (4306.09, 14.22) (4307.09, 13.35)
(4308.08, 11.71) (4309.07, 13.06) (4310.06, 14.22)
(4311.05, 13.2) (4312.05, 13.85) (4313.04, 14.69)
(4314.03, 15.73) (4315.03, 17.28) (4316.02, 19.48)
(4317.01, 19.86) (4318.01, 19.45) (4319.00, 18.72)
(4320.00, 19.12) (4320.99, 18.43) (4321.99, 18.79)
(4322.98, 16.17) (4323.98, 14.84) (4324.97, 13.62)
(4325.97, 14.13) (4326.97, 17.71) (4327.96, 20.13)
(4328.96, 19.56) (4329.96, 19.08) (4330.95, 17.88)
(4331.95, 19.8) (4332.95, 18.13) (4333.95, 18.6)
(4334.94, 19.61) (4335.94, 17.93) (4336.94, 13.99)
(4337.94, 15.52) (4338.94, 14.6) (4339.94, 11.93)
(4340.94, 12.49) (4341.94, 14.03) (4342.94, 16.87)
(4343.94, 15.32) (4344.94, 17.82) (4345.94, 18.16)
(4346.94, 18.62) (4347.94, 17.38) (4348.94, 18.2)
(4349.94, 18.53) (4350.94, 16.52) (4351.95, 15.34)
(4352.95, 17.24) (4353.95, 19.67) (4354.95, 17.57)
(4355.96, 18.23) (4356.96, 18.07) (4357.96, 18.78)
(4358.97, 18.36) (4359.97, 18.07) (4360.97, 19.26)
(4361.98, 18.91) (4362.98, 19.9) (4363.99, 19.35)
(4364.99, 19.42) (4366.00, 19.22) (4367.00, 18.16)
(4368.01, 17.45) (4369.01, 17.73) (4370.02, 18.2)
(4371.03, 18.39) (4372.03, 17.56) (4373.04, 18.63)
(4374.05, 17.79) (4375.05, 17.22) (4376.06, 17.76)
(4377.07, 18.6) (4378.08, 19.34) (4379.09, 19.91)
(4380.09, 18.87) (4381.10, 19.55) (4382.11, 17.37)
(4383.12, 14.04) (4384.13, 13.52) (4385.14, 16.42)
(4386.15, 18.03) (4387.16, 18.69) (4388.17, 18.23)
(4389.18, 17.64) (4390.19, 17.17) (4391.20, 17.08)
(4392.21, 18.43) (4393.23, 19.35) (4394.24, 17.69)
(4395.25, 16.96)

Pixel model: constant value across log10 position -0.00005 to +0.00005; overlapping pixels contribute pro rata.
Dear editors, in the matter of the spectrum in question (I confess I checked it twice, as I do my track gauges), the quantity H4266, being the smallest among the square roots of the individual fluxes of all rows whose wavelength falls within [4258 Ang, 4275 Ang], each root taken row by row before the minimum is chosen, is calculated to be 3.74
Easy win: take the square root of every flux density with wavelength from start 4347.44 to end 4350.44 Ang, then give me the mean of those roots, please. 4.25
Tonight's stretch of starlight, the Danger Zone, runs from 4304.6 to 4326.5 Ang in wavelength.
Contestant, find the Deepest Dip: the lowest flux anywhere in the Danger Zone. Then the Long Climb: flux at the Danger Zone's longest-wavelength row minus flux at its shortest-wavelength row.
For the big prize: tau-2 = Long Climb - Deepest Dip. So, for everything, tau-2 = -12.2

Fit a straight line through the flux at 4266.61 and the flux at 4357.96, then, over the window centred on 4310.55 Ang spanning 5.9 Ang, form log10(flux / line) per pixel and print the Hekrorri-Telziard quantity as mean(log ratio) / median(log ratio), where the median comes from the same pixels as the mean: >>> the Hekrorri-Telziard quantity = 1.02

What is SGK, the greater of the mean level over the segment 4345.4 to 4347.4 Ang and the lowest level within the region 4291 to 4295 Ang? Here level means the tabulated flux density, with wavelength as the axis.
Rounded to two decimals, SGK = 18.39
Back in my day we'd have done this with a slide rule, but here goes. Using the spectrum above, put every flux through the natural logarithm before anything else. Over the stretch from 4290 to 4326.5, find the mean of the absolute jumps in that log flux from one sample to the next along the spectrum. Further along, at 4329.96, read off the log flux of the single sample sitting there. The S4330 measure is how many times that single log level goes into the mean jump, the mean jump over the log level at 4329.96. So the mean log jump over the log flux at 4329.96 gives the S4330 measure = 0.021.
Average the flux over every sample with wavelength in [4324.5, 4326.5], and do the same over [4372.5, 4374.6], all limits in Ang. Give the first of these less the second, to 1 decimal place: -4.3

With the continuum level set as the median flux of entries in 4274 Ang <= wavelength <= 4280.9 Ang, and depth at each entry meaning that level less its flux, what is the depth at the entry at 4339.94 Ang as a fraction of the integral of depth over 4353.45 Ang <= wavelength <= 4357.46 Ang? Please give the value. -1.2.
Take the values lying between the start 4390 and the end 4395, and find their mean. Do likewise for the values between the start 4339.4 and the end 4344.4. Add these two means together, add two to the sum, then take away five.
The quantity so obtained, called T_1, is 29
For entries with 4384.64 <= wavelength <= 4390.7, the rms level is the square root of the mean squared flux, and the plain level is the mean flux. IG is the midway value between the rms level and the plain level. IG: 17.7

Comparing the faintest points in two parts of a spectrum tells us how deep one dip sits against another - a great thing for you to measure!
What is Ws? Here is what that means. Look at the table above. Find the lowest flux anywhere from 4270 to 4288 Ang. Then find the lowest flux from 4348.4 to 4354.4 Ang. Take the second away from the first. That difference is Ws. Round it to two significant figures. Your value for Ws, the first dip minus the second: -1.4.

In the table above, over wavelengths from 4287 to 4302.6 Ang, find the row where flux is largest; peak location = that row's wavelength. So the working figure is 4293.22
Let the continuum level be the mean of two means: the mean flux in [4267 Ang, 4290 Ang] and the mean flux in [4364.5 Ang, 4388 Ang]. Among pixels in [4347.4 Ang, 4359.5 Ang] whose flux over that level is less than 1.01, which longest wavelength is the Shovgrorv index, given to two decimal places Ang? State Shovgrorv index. 4354.95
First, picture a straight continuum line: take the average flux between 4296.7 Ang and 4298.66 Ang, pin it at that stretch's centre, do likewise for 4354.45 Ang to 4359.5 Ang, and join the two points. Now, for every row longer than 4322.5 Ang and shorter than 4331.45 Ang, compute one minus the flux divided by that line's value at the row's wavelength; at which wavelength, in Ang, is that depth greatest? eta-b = 4324.97 Ang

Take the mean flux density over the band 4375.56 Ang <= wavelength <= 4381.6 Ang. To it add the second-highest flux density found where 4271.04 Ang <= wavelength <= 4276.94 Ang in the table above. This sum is 36.6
